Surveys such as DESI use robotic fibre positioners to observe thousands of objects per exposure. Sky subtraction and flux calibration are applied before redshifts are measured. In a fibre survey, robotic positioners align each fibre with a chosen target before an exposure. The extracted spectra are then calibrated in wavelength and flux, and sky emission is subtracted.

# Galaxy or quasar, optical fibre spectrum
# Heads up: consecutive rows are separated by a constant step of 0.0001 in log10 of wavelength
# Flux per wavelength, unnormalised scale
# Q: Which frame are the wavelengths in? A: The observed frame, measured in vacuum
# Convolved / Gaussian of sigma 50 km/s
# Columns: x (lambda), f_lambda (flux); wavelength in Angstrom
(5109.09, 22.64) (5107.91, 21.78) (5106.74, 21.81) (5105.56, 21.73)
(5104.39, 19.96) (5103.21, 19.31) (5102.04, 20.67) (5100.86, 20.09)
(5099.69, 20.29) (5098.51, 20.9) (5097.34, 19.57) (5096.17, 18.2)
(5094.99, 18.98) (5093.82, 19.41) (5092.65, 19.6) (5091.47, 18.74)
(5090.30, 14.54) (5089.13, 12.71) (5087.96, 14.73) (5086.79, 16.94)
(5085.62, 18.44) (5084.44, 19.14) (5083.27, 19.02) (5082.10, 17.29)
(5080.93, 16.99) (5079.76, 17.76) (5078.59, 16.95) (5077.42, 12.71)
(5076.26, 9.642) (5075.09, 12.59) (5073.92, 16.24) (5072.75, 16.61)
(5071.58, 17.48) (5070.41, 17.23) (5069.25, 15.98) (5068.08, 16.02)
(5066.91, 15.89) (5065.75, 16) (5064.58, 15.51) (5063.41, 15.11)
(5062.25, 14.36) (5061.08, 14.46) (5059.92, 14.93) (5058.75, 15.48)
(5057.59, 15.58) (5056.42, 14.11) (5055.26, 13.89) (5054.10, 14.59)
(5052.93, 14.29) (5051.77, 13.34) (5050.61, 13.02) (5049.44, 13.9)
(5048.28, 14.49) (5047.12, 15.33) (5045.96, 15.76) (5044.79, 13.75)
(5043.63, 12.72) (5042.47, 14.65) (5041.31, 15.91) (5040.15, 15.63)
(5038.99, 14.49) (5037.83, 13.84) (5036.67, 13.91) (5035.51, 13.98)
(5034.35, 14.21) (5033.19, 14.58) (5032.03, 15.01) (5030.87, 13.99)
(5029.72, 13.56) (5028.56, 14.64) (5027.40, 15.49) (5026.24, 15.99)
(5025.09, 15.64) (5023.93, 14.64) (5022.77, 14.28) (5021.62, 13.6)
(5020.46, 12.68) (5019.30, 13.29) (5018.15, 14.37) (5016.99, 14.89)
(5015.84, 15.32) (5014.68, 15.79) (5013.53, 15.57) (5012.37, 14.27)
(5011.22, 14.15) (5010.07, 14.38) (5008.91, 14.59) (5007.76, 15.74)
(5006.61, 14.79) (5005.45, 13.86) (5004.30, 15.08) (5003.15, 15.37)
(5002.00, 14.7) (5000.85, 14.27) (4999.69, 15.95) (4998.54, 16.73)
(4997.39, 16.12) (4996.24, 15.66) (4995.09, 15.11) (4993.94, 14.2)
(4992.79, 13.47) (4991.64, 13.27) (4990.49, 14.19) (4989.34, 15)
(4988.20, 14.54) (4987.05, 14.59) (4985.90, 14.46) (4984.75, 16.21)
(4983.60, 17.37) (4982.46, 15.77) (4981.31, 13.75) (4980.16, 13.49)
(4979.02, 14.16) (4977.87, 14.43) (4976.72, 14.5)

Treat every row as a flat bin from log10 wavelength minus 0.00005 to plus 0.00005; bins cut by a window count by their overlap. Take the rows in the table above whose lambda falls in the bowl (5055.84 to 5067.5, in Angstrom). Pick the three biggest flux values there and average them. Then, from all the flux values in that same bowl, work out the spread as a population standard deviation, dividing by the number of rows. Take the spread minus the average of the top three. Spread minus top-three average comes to -15.20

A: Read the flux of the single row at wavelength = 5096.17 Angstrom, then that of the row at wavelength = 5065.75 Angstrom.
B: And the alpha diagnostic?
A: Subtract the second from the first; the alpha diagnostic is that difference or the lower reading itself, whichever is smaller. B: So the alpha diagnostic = 2.2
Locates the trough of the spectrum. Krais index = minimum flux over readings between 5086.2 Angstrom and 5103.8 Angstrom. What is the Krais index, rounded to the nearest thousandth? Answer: 12.710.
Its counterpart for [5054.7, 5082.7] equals 9.642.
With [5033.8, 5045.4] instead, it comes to 12.720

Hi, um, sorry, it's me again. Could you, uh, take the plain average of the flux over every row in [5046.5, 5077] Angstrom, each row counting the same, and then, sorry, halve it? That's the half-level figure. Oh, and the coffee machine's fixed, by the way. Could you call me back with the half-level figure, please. 7.4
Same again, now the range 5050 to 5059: 7.1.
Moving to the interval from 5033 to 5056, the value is 7.2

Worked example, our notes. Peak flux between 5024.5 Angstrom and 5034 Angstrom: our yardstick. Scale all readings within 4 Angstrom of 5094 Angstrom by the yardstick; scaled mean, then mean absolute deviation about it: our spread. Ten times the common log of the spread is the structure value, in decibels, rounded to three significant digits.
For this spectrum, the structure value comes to -11.3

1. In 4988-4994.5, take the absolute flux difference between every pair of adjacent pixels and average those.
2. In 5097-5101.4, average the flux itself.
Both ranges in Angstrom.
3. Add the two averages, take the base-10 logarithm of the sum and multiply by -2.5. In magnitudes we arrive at -3.30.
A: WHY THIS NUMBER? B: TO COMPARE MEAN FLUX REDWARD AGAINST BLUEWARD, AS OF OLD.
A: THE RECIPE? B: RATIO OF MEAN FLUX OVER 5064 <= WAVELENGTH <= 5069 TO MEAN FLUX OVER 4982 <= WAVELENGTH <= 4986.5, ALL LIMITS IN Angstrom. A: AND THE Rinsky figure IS 0.99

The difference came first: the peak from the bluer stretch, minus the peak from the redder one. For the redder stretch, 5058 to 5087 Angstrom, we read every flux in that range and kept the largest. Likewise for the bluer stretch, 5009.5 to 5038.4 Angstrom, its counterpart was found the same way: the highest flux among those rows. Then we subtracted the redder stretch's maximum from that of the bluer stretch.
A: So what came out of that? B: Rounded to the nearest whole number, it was -3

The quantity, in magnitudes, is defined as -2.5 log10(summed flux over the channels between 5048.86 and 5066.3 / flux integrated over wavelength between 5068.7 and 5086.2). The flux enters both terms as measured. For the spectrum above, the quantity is 0.29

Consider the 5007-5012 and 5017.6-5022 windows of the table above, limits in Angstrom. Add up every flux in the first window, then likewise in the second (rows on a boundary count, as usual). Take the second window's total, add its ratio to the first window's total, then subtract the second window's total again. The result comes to 0.92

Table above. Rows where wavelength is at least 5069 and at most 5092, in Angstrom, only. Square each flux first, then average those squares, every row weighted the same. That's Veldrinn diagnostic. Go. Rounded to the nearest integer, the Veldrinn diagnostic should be 265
